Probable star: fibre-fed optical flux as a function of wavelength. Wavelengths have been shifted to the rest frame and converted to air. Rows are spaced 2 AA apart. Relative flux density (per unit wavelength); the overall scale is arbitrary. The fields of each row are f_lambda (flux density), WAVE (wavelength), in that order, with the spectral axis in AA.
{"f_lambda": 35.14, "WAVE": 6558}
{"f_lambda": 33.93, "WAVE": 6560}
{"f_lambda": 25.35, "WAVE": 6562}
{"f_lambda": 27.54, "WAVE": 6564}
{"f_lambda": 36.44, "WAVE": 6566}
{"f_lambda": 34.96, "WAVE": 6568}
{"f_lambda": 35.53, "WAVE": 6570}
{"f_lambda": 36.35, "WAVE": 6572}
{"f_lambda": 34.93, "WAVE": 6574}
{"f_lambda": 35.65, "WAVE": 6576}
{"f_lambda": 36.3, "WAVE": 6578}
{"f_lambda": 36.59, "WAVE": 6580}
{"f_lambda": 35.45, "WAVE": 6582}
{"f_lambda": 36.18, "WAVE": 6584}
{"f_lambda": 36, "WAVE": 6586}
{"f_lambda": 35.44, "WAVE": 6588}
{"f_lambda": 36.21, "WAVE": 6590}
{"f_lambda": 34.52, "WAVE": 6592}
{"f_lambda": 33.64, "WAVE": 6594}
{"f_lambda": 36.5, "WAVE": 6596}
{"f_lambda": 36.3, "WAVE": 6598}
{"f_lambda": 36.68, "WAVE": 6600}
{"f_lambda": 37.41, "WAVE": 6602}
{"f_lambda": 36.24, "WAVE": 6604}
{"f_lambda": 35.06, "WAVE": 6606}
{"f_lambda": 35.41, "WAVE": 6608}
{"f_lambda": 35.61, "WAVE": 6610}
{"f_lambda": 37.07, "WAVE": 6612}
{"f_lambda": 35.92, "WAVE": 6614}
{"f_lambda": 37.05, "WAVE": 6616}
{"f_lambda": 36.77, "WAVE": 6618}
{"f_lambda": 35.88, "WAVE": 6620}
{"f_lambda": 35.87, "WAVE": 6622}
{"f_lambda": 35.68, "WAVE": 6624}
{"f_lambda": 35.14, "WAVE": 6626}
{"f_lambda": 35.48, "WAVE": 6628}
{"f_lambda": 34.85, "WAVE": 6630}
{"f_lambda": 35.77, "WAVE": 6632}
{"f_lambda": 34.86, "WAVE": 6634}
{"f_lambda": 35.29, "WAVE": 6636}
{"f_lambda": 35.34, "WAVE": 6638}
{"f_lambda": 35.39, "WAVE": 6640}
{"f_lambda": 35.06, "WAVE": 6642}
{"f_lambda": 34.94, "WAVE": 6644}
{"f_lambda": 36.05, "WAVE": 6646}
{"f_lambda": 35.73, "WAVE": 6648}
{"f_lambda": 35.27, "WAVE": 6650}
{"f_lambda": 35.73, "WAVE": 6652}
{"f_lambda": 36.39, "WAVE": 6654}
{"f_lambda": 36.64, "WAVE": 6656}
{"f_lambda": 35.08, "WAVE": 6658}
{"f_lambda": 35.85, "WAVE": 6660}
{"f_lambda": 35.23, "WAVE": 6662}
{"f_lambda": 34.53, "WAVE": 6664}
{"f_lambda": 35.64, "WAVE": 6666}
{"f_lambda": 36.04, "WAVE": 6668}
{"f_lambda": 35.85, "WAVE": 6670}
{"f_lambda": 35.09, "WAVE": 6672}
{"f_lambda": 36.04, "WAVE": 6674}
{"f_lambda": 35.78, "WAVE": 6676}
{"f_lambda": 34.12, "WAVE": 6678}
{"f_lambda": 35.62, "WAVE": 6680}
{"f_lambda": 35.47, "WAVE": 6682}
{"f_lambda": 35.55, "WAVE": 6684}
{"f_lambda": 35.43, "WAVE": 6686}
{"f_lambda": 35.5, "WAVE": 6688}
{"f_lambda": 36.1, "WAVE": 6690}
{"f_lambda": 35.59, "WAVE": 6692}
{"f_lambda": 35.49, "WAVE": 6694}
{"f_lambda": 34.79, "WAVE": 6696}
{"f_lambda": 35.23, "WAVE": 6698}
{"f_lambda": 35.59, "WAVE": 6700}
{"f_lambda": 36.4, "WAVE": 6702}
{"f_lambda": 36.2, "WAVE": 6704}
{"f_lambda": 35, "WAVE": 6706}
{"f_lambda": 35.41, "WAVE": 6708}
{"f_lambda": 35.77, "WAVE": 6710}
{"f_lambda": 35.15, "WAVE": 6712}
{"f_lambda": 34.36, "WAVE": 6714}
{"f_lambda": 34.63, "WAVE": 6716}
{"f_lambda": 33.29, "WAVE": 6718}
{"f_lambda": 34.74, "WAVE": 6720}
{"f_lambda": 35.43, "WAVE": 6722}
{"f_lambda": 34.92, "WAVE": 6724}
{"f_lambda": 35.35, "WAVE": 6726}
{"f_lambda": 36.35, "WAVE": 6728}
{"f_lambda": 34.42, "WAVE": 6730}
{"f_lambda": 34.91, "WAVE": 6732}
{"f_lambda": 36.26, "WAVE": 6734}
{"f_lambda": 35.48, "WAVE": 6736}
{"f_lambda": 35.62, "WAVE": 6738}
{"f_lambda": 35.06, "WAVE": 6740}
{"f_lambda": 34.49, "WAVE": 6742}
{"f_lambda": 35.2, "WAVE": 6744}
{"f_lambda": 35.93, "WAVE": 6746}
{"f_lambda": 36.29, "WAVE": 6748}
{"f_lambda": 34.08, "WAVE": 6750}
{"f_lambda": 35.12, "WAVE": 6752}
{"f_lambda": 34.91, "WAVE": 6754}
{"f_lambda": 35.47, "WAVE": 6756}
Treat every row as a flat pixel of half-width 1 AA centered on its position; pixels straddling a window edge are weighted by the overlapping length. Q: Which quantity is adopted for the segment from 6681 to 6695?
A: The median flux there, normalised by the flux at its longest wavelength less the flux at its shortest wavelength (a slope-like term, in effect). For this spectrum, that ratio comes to 1775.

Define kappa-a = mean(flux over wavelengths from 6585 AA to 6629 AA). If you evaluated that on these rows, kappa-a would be 35.9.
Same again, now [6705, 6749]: 35.2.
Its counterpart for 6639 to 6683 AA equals 35.5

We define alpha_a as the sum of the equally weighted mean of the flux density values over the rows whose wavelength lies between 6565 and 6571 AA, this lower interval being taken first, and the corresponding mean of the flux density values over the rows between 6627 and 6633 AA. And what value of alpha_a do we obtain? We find 71.0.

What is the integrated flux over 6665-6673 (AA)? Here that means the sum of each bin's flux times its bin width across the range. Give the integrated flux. 285.2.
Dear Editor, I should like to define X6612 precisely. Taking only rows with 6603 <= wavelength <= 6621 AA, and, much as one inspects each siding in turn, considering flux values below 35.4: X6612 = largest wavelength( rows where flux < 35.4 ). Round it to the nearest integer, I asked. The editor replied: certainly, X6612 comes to 6606 AA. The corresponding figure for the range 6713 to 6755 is 6754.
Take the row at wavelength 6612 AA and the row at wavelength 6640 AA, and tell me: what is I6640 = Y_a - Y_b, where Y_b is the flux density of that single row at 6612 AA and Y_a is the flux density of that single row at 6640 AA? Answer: -1.7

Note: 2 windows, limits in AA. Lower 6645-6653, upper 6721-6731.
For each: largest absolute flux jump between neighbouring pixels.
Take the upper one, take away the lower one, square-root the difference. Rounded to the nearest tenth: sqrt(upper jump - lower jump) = 1.2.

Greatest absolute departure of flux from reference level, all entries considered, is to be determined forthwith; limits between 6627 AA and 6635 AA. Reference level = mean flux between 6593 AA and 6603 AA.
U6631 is 1.26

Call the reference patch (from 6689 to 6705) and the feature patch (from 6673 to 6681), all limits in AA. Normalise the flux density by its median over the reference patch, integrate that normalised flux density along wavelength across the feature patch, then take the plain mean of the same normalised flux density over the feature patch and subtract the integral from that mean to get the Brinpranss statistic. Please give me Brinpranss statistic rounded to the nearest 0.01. -6.96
